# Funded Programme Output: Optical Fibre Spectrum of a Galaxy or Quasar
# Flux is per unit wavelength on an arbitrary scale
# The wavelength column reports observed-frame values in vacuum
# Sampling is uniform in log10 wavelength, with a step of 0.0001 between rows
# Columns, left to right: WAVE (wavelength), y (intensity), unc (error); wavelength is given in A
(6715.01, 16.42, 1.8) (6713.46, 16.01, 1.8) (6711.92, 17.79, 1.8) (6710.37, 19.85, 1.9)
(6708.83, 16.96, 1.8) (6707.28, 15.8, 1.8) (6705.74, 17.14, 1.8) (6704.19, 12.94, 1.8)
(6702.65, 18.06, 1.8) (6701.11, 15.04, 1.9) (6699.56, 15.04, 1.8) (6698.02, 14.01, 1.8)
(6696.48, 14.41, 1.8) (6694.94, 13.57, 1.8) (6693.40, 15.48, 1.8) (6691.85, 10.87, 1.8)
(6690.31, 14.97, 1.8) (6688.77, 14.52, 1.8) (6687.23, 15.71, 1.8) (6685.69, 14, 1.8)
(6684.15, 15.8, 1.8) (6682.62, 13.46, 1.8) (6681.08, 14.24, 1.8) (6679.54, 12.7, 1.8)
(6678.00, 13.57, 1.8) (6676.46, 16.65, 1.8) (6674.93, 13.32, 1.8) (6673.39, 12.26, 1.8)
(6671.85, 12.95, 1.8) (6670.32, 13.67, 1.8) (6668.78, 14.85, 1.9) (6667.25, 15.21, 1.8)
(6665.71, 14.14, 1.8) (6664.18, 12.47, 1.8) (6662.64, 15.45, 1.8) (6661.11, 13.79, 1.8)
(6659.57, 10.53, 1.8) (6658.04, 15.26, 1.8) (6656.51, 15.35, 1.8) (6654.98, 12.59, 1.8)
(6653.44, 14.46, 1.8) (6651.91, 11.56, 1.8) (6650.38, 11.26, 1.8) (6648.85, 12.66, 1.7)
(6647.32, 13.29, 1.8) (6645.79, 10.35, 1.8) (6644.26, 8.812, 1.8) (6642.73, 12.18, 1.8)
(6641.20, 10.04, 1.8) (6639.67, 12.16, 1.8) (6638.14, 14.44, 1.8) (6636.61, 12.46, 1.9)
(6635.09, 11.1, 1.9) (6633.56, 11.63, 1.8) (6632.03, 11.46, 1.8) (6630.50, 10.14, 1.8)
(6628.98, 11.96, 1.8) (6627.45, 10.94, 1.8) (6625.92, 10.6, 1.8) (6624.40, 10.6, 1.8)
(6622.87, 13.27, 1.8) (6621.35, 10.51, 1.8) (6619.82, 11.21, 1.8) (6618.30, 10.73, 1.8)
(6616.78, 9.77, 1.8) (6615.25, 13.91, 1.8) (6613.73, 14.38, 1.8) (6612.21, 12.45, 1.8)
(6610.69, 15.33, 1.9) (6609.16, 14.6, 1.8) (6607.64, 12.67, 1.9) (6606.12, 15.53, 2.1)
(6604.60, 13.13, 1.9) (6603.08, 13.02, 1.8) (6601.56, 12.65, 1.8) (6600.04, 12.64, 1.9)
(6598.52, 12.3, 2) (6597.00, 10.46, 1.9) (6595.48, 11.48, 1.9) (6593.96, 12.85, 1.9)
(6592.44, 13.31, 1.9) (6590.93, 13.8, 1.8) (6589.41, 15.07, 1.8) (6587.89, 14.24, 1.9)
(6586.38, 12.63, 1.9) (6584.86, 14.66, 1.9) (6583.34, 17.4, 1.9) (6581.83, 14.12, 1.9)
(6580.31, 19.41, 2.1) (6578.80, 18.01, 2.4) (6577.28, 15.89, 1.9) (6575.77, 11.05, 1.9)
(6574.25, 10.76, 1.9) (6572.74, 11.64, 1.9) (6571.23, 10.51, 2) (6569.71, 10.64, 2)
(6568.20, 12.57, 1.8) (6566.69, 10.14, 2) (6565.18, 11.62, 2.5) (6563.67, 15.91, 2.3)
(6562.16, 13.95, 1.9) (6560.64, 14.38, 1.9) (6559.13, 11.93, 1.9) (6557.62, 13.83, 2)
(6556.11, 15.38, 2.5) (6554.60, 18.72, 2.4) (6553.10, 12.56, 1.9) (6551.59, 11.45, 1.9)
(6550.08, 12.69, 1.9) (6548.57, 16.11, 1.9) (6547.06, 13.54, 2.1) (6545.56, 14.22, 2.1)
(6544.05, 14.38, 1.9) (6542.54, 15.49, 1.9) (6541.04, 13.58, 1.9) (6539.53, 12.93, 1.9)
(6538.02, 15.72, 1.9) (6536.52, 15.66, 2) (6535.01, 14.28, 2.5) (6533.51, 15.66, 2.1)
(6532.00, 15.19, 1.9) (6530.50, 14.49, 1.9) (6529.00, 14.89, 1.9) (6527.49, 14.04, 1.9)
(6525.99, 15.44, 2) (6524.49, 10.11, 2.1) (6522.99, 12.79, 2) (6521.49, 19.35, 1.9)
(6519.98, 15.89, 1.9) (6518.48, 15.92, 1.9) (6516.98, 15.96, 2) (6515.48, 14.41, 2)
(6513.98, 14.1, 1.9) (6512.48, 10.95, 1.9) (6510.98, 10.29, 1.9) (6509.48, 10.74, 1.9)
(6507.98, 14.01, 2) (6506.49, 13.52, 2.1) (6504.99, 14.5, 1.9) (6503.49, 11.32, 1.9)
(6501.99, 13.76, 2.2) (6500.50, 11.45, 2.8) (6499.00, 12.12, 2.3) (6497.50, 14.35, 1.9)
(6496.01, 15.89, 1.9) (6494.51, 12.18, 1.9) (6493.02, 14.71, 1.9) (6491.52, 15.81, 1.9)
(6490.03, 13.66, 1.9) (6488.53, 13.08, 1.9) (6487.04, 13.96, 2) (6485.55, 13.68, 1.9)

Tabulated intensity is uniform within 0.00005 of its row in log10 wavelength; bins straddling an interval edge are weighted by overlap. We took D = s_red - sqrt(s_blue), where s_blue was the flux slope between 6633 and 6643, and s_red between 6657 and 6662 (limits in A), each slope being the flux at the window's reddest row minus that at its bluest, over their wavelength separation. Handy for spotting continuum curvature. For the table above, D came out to -0.72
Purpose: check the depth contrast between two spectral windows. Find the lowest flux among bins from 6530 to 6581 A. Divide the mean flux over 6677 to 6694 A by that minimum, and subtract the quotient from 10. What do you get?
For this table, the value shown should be 8.61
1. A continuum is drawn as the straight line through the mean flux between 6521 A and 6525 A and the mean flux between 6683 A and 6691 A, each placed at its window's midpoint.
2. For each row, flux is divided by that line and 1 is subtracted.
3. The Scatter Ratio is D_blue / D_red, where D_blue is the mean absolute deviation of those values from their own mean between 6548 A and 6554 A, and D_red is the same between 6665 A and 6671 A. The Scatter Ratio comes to 2.7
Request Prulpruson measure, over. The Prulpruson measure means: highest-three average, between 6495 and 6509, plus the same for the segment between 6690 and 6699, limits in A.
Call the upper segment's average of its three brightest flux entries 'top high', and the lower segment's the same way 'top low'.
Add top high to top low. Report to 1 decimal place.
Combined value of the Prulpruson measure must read 29.9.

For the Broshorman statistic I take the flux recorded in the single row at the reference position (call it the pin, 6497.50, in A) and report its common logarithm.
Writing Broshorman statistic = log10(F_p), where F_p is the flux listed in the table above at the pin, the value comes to 1.16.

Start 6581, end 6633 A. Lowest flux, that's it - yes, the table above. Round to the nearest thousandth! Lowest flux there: 9.770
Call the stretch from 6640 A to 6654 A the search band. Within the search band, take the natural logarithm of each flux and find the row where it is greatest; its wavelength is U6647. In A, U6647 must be 6653.44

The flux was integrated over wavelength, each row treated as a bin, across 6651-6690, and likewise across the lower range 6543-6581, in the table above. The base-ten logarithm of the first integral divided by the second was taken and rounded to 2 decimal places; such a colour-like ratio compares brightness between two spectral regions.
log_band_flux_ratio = 0.02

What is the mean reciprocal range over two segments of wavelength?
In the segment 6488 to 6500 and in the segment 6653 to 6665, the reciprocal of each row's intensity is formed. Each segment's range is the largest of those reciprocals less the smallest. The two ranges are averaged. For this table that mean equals 0.025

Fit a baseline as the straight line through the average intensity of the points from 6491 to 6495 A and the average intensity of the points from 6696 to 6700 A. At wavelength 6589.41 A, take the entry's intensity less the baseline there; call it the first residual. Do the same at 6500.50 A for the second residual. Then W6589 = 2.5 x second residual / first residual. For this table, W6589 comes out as -10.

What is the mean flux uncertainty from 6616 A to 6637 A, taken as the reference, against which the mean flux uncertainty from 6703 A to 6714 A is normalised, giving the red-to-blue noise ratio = 1.00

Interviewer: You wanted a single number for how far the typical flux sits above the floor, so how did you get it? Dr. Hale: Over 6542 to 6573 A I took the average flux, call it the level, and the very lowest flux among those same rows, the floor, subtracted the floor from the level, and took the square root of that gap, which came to 1.81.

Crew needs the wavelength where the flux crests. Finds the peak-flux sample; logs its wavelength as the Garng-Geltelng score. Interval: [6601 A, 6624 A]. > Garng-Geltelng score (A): 6606.12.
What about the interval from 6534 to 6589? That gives 6580.31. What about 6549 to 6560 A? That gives 6554.60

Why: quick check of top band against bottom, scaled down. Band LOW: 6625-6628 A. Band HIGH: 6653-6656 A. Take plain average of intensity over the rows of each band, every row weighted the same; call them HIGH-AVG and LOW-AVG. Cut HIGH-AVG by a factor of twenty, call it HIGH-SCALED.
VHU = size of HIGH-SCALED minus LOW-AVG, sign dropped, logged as 10.1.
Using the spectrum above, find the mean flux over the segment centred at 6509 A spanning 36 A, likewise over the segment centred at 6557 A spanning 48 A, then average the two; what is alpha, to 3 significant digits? 13.8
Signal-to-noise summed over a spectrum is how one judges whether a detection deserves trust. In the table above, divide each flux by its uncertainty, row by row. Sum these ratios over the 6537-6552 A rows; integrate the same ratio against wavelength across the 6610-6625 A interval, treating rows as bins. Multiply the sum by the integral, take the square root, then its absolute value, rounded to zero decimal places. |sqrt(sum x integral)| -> 86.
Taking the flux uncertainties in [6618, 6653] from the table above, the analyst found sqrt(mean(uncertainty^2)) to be 1.80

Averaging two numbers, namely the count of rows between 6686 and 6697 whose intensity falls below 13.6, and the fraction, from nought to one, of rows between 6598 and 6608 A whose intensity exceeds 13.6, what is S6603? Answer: 1.07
